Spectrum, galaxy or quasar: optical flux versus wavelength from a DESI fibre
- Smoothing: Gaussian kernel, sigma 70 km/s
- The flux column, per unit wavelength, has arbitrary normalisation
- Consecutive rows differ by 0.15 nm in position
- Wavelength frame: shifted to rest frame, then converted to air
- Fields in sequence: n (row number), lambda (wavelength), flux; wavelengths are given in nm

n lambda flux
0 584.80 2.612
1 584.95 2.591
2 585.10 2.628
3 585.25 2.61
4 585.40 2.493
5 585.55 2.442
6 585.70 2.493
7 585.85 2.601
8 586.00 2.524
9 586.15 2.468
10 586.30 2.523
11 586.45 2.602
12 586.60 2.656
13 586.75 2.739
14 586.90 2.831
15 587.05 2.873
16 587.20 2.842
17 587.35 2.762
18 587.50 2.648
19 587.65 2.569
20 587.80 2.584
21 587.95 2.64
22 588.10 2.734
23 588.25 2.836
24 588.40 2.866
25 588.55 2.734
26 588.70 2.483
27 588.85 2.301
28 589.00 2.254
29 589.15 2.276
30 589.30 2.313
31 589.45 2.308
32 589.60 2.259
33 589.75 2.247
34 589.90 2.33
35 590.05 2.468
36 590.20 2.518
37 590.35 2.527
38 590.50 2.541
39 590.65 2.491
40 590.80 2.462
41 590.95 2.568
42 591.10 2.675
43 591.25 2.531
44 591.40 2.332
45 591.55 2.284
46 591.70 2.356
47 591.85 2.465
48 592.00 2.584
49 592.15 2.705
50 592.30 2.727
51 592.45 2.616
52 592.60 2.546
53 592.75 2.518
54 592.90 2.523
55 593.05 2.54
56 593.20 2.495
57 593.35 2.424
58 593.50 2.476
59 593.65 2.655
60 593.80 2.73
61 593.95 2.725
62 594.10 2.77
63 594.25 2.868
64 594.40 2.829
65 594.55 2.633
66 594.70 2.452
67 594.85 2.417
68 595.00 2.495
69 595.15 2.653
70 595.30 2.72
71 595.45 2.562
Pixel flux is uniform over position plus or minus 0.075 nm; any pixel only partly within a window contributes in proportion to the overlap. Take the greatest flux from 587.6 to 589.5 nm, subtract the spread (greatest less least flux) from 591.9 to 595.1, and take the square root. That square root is 1.55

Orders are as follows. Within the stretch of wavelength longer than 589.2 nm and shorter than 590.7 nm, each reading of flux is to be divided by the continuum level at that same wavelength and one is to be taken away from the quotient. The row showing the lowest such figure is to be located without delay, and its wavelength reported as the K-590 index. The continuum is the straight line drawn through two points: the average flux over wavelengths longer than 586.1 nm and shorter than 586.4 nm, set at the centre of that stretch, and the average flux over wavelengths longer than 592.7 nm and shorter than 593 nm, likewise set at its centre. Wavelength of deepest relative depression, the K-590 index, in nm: 589.75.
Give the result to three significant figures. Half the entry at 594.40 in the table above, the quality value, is 1.41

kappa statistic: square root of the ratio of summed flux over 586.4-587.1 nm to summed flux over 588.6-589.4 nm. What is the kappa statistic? 1.09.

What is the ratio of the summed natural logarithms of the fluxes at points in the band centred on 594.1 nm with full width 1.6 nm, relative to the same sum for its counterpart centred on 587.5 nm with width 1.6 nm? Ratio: 0.96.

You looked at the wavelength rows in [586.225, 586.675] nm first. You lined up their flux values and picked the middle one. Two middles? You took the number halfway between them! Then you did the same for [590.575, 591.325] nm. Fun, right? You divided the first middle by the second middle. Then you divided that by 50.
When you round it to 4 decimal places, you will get 0.0206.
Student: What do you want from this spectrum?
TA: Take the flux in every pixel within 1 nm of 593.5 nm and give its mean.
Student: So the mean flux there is 2.62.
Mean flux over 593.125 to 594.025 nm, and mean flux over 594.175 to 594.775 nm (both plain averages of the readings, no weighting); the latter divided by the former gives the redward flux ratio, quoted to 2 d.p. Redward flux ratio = 1.04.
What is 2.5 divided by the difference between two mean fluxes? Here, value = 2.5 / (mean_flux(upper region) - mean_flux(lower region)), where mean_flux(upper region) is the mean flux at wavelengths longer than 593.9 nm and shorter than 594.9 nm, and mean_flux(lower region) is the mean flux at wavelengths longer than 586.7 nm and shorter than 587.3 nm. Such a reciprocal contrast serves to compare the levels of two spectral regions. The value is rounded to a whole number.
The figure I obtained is -17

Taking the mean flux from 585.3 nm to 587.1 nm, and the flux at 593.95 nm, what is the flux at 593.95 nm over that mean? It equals 1.05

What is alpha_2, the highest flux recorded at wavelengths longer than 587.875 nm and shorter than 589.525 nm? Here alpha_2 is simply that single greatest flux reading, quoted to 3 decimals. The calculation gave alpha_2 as 2.866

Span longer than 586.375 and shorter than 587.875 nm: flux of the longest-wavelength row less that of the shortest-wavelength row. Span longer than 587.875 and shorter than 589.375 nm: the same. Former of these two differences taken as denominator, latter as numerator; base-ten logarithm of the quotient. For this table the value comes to 1.3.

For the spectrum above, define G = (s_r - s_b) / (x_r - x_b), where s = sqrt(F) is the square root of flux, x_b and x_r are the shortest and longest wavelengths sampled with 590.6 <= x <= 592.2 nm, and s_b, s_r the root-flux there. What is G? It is 0.044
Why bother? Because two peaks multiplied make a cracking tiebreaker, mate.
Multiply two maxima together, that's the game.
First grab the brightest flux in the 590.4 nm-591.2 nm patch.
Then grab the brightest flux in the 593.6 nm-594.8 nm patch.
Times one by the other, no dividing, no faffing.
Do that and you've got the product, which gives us 7.7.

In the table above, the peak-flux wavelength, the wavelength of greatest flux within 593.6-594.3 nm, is 594.25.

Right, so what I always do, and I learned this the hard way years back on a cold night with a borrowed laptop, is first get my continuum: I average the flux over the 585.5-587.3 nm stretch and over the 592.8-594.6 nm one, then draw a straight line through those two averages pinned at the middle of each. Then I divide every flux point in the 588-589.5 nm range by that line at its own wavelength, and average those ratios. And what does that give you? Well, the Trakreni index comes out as 0.95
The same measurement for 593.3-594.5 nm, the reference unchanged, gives 1.02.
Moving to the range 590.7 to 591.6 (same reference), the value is 0.94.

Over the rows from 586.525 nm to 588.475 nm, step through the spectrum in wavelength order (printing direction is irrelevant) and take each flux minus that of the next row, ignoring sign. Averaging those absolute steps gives 0.068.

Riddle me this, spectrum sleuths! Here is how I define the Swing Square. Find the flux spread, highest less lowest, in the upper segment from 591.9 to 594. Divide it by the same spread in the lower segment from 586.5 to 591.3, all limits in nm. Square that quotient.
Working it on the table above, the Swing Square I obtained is 0.2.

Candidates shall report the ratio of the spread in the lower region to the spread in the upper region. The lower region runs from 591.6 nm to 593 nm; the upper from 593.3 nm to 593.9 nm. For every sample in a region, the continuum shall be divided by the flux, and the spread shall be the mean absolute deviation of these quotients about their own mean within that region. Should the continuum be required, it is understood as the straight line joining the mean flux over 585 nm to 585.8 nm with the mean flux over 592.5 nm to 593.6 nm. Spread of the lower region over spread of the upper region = 0.72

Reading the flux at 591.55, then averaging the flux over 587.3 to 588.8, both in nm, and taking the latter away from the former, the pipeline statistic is -0.4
